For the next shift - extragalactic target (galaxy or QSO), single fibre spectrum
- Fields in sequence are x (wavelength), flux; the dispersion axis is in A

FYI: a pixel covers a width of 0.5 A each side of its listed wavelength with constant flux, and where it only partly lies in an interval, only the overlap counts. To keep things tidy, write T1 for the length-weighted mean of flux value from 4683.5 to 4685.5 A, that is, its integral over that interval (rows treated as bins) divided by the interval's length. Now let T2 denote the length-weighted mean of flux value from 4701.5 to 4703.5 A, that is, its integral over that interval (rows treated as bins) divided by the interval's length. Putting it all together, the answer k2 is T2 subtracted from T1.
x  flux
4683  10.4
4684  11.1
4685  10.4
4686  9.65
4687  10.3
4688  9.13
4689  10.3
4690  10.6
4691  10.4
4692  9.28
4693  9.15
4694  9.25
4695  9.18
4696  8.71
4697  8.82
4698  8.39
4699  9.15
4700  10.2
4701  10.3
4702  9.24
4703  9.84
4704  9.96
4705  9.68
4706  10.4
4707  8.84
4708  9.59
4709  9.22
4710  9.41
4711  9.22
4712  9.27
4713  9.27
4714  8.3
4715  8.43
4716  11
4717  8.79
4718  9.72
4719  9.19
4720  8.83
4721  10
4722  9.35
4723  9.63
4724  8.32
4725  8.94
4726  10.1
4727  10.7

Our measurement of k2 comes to 1.2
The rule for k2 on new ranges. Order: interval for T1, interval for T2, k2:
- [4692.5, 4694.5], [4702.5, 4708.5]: -0.5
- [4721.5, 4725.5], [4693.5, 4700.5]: 0.0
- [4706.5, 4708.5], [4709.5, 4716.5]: -0.1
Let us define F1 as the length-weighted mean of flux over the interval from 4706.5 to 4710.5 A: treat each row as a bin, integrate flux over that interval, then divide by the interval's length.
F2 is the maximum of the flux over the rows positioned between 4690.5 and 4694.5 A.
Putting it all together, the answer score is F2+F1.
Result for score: 19.7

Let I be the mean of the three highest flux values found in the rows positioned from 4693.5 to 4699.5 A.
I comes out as 9.2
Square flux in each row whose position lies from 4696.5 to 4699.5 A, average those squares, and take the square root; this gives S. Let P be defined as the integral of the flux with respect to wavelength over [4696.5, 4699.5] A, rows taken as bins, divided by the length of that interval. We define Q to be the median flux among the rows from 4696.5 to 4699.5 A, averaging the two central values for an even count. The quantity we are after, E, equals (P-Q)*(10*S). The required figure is -3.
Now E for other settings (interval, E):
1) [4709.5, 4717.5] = -3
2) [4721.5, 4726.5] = -8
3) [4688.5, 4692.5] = -21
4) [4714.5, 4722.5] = 14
